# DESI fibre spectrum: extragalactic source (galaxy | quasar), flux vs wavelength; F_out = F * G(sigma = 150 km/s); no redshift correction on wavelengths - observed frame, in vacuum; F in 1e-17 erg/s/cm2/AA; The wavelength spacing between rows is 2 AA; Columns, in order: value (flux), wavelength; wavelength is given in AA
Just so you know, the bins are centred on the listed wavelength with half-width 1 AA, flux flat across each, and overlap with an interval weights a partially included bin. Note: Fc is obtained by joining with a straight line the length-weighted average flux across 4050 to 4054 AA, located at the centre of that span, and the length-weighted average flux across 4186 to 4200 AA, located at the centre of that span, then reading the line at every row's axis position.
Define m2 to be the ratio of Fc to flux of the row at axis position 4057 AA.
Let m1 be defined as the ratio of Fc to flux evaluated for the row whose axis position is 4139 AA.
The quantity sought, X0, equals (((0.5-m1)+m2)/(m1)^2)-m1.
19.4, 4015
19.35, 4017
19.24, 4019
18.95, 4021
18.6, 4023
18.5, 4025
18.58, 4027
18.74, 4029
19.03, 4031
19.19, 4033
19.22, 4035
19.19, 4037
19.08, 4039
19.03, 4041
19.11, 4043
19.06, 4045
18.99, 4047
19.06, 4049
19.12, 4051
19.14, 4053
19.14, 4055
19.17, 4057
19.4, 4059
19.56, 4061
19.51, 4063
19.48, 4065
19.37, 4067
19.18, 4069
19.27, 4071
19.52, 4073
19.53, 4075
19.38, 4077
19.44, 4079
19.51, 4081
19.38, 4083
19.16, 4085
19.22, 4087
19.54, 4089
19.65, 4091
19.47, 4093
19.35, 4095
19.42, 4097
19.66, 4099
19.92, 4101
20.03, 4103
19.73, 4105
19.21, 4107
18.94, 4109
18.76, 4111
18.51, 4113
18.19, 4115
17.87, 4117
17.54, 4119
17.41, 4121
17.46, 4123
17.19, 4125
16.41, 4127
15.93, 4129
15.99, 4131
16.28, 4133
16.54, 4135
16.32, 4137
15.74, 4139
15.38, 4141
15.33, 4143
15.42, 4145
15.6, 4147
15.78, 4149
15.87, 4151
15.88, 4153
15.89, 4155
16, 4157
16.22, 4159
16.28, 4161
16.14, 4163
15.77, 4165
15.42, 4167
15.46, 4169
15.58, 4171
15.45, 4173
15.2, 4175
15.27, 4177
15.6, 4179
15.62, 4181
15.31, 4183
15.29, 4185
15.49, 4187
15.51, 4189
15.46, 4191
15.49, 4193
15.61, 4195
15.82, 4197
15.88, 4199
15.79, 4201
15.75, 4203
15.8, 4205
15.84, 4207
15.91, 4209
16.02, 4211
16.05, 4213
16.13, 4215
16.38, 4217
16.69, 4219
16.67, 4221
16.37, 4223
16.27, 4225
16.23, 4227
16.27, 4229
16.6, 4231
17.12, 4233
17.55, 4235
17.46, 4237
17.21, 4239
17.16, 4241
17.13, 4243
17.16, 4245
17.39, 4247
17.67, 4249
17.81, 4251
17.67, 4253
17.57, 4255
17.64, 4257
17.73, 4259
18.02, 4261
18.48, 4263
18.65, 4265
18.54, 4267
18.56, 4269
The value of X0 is -0.72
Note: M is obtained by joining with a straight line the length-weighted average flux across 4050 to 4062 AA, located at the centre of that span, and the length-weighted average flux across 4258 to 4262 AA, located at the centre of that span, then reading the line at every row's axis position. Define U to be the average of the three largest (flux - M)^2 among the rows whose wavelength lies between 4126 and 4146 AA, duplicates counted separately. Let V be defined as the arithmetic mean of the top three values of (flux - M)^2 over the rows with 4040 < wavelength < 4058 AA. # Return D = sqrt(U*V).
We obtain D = 1.0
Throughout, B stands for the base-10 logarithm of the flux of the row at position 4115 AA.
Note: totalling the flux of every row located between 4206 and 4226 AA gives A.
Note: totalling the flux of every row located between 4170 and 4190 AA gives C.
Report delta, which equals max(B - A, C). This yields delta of 154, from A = 162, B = 1.26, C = 154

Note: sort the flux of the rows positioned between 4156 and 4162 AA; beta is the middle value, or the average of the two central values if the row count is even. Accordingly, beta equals 16.2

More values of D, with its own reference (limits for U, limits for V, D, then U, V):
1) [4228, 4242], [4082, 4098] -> 0.8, 2.1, 0.3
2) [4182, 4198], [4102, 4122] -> 3.8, 9.1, 1.6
